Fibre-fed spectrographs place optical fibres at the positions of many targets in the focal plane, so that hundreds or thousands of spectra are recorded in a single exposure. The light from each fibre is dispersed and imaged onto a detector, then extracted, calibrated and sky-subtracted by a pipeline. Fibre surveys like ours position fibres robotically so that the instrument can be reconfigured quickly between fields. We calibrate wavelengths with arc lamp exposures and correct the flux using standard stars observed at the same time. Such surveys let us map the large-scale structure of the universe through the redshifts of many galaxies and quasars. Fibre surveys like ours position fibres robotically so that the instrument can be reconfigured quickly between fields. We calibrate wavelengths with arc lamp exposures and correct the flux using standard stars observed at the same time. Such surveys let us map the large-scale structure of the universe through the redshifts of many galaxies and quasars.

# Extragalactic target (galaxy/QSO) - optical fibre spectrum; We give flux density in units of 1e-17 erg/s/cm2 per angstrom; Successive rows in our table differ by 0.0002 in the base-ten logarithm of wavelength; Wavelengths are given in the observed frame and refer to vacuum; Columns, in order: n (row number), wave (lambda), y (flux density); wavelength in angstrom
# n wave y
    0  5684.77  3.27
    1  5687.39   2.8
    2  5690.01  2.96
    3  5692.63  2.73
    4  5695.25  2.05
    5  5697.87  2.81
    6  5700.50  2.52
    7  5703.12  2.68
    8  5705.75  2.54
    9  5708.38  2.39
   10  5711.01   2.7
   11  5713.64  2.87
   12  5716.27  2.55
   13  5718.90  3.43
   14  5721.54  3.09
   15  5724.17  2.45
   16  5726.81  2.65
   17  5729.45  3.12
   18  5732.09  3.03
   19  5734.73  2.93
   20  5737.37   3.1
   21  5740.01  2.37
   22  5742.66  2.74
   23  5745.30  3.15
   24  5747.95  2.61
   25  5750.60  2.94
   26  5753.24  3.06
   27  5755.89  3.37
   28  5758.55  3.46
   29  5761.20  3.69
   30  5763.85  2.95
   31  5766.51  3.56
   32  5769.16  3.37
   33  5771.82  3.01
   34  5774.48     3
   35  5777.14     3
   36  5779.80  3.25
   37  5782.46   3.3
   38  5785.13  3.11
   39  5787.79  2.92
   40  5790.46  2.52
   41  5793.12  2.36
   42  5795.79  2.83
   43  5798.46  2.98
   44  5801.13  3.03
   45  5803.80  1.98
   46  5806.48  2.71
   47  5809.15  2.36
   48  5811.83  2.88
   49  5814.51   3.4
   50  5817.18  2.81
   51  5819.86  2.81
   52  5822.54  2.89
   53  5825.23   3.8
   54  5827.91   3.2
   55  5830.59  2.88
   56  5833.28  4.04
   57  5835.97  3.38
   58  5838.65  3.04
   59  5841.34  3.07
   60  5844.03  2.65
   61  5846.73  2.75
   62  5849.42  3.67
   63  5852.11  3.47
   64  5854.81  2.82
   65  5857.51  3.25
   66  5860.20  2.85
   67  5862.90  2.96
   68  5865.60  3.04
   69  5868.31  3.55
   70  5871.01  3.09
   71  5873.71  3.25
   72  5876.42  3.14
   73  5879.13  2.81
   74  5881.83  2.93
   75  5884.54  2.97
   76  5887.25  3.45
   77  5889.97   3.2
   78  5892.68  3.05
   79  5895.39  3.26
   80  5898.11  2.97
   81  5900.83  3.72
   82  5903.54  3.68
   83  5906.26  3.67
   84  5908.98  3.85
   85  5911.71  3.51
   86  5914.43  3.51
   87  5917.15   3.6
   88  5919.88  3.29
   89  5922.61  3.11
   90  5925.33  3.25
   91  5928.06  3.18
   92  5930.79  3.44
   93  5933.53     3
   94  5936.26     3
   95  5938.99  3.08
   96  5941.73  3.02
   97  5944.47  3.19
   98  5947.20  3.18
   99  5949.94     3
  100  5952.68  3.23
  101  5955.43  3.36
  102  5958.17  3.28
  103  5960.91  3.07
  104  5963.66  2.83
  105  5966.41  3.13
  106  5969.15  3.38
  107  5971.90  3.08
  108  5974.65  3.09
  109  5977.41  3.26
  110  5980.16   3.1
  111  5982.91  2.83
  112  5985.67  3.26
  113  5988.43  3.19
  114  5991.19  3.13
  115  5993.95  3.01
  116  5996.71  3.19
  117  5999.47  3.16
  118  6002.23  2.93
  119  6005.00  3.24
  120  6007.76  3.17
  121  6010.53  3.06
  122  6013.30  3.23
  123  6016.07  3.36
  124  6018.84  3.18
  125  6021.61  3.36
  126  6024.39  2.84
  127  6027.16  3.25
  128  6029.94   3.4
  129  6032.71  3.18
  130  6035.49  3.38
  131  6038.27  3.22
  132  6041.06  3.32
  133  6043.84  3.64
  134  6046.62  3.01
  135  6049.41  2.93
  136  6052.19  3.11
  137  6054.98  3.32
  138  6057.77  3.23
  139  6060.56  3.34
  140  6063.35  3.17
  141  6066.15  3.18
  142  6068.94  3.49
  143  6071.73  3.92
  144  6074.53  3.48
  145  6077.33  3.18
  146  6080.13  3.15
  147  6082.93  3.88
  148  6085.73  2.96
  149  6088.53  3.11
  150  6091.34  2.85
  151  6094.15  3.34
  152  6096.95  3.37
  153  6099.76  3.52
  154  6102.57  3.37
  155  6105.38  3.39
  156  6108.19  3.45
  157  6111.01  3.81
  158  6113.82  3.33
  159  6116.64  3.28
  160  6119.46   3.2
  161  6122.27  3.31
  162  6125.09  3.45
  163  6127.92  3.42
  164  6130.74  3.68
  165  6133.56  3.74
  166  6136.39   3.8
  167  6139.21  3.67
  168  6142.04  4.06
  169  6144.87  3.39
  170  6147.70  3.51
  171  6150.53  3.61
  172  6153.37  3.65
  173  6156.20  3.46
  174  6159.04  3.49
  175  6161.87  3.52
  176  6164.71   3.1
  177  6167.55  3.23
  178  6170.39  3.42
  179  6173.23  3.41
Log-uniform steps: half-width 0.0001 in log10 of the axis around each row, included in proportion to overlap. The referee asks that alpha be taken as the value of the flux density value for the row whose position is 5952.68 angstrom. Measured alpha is 3.23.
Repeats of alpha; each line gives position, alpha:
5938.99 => 3.08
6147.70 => 3.51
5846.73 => 2.75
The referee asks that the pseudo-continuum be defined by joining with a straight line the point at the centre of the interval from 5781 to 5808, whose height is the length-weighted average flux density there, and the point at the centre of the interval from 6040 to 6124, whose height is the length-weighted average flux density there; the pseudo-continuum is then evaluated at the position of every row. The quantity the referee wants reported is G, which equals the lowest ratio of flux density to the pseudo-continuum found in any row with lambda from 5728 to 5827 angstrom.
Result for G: 0.71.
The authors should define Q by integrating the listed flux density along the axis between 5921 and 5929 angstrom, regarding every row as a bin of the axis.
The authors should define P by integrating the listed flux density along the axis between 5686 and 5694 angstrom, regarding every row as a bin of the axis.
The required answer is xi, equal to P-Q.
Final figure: -3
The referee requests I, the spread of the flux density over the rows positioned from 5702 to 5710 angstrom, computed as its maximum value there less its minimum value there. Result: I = 0.29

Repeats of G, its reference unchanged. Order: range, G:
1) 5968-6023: 0.90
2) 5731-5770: 0.89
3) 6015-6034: 0.88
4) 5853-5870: 0.98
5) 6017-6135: 0.85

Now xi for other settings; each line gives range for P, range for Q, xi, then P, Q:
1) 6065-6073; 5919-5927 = 3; 28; 25.7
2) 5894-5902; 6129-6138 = -7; 26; 33.6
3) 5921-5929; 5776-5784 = 0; 25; 25.5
